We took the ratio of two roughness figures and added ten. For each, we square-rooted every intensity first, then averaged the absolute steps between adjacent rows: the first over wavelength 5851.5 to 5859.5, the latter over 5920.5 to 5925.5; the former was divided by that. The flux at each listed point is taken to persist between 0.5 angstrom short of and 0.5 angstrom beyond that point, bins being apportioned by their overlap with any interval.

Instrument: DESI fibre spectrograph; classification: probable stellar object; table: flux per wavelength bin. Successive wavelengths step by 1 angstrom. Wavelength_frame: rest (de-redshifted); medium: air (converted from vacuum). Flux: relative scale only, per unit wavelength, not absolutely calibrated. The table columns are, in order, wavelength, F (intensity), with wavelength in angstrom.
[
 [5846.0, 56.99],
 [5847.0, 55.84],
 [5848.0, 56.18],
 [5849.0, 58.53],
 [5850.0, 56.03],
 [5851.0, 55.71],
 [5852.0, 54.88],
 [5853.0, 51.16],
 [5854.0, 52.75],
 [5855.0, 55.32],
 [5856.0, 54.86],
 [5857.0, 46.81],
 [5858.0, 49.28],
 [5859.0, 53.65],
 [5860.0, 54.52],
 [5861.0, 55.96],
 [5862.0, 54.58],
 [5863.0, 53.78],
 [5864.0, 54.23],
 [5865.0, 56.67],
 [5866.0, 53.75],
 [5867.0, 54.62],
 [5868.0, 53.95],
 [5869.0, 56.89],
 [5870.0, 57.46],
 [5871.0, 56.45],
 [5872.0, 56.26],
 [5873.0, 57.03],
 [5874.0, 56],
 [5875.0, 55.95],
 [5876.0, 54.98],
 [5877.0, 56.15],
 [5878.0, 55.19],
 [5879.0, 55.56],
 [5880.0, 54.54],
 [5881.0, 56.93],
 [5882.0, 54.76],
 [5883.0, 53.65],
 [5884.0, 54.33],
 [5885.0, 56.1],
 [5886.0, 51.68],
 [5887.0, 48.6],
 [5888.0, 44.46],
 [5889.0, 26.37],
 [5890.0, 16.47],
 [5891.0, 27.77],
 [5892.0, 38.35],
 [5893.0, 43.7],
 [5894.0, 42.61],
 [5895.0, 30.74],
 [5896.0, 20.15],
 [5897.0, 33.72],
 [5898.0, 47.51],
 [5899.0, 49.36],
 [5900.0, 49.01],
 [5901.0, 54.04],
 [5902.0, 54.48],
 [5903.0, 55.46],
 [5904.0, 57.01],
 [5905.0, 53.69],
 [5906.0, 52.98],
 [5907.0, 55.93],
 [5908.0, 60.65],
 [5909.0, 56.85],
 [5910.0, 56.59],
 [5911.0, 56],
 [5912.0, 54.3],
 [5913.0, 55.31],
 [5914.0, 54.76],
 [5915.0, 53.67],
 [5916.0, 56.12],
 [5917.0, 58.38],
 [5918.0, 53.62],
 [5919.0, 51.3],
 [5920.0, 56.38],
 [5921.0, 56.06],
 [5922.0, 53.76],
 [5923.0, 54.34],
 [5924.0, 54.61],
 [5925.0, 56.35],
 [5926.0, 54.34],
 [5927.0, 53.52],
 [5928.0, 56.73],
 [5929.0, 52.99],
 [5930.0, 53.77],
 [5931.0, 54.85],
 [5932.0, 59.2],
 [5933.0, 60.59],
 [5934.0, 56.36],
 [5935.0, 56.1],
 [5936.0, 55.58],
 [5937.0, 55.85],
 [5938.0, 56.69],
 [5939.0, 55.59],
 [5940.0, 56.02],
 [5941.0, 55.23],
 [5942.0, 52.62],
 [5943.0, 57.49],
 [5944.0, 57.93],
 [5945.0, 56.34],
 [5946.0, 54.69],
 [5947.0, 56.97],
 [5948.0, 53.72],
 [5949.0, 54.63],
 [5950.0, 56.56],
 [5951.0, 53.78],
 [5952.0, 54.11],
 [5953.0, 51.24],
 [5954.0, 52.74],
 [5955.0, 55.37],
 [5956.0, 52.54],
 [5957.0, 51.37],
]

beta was 12.8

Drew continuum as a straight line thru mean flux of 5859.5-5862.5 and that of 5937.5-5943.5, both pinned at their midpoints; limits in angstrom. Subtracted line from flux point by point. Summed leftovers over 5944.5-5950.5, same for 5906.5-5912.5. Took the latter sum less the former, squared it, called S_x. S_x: 83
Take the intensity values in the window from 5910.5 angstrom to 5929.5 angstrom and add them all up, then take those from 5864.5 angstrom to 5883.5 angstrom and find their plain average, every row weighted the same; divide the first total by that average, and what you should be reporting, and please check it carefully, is 18.7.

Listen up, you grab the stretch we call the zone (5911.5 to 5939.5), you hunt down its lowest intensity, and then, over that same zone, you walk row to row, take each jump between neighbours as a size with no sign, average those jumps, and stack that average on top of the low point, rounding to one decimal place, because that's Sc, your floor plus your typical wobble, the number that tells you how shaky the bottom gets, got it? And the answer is 53.1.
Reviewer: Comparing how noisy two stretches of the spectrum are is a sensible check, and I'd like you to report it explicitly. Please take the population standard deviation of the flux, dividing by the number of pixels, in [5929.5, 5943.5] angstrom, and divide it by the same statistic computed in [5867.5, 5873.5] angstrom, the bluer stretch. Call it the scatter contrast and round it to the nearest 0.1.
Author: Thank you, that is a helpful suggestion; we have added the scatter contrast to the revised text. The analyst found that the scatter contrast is 1.7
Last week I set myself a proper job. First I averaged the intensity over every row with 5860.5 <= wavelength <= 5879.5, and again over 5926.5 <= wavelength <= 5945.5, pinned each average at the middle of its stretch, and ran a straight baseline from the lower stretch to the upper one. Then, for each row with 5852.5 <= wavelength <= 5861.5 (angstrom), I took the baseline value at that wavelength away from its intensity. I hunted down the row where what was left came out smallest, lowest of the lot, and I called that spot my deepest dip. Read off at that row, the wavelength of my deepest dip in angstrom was 5857.0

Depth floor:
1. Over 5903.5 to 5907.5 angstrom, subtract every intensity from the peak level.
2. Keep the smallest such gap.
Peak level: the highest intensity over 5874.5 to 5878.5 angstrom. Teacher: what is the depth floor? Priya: -0.9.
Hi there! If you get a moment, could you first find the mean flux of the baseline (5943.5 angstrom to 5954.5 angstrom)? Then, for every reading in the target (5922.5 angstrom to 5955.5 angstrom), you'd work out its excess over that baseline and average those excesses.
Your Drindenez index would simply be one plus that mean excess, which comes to 1.6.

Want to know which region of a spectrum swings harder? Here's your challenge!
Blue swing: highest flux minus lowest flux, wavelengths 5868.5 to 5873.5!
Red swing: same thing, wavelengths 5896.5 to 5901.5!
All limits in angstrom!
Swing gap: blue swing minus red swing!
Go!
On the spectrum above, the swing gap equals -19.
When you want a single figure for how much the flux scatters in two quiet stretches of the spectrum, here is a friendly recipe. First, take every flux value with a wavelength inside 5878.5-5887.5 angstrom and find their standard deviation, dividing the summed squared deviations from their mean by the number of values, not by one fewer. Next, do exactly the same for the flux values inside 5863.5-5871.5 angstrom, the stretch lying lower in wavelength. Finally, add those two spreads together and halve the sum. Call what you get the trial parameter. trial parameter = 1.90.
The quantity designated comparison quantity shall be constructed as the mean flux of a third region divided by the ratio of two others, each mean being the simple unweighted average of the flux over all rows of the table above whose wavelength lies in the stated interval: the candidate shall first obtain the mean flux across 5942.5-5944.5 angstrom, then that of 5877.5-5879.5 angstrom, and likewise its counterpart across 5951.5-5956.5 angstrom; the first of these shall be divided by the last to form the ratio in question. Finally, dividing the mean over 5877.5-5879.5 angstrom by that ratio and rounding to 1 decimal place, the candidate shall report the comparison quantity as 51.0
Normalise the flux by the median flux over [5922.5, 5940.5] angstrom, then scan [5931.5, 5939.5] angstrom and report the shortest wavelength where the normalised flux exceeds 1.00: 5932.0 angstrom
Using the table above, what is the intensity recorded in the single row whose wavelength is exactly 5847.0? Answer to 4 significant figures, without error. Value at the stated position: 55.84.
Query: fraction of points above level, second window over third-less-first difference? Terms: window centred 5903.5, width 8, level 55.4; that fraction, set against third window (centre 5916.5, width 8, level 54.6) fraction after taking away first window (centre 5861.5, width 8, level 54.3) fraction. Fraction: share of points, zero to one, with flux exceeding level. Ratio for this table 3.0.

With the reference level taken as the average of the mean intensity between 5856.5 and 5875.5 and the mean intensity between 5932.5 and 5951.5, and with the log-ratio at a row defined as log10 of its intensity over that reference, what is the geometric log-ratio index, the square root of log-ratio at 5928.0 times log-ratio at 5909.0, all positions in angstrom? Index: 0.012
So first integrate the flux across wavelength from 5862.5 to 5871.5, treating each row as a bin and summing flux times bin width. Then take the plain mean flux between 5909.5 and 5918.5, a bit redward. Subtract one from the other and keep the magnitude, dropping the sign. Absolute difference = 442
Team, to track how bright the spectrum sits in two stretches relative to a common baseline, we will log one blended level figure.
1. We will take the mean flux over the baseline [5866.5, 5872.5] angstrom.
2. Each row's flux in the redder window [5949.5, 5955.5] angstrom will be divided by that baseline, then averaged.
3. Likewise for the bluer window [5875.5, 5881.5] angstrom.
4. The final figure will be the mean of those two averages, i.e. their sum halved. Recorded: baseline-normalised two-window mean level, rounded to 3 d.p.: 0.979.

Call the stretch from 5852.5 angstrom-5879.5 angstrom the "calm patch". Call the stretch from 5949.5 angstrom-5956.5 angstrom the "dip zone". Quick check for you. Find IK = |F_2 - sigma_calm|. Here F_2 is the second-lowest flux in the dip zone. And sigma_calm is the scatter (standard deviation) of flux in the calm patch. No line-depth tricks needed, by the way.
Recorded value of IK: 50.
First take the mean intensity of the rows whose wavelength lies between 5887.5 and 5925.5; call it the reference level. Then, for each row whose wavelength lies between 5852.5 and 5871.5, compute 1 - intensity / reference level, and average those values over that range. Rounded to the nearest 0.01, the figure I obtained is -0.11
